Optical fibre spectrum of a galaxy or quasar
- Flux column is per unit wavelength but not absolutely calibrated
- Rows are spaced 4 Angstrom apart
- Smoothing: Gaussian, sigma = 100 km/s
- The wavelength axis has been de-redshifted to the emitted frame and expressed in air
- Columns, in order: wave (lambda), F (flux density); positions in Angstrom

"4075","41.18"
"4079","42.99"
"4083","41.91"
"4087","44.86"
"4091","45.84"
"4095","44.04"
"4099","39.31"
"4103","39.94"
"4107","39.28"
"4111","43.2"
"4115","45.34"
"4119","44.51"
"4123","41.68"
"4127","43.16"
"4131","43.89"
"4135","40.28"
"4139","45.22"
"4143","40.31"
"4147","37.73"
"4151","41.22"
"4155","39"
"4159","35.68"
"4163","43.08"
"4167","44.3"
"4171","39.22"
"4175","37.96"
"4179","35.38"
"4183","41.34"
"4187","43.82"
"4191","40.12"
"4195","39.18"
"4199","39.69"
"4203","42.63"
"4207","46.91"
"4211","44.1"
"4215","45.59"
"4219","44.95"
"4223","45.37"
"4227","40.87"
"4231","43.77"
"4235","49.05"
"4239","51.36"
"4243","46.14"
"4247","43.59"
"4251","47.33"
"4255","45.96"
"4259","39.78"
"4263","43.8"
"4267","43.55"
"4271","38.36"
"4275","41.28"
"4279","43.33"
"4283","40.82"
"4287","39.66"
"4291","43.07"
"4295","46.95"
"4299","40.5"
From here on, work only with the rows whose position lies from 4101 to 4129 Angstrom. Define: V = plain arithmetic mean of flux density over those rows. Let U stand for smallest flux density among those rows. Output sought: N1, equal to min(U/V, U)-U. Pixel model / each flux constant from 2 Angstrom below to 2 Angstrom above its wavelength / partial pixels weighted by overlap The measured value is -38.4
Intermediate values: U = 39.28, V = 42.4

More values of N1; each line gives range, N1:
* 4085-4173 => -34.8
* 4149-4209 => -34.5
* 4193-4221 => -38.3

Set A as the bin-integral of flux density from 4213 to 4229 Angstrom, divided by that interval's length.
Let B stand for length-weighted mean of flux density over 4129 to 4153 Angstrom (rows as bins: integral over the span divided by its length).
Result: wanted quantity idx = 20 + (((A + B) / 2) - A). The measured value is 18.6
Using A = 44.2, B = 41.4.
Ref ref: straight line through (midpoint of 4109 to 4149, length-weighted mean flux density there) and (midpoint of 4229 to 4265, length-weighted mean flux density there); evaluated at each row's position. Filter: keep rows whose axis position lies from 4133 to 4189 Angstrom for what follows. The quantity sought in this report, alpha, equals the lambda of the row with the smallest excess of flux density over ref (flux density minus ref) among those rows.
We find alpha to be 4179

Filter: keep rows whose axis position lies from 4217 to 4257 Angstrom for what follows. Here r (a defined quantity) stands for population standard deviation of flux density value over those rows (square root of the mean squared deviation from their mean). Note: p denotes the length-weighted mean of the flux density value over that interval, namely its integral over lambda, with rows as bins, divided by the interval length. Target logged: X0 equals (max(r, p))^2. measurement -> 2101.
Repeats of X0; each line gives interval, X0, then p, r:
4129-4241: 1782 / 42.2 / 3.7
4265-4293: 1717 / 41.4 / 1.8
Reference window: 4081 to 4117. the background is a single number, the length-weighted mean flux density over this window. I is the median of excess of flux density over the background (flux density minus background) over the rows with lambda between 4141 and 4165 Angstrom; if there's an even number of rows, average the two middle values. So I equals -3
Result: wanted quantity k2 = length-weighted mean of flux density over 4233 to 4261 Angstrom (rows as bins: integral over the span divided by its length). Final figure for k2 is 46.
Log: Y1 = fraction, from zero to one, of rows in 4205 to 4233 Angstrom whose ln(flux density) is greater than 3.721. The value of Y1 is 0.86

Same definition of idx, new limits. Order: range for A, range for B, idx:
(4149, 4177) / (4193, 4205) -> 20.2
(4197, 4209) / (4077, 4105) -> 19.8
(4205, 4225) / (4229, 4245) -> 21.1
